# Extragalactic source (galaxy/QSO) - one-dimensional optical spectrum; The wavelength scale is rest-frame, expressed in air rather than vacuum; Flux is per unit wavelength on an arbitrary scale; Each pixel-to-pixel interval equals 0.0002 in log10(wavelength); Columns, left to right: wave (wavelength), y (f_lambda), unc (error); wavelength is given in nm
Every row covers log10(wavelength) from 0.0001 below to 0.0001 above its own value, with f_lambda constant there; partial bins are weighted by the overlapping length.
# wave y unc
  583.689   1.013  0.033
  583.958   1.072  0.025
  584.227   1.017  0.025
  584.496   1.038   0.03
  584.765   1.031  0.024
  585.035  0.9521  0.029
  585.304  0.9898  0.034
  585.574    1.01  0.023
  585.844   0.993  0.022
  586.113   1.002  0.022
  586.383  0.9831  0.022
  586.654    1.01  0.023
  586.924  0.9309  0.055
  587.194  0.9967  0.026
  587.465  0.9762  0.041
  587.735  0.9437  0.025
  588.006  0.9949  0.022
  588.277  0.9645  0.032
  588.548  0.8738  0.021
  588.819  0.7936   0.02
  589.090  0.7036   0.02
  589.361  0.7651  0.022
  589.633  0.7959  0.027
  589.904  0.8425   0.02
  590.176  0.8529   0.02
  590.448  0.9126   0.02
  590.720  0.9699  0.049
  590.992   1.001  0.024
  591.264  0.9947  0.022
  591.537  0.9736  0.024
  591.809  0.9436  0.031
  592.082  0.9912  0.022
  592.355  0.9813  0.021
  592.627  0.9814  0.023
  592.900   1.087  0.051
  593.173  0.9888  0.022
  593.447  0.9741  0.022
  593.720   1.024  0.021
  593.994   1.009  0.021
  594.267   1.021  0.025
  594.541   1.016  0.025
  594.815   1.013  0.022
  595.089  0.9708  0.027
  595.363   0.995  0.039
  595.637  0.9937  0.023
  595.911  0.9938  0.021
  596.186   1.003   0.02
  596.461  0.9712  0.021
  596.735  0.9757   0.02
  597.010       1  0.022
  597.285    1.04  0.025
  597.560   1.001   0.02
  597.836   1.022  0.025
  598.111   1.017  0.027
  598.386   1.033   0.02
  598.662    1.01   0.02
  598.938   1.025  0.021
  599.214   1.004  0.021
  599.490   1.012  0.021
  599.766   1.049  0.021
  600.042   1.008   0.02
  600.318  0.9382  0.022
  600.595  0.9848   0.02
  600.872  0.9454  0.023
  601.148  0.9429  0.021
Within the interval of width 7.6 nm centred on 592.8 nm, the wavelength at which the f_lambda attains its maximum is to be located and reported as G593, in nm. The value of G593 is 592.900 nm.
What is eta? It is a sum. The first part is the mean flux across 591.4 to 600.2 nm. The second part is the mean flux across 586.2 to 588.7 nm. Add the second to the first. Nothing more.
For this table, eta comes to 1.97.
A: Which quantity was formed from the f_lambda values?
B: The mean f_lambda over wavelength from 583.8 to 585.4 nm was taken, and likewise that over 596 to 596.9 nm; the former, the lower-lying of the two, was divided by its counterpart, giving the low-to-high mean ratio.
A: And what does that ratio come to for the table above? 1.034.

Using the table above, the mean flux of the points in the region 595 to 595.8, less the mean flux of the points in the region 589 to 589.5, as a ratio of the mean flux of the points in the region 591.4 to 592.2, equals 0.260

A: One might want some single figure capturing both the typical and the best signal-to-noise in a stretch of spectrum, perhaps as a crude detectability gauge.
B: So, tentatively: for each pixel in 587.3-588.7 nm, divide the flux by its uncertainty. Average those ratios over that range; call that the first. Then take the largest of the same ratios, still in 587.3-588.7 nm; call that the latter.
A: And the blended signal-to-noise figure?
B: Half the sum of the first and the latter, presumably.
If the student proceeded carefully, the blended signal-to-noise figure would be 40.5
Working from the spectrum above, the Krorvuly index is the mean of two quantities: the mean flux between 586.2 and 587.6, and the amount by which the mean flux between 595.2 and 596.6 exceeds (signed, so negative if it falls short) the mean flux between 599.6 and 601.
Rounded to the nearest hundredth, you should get 0.49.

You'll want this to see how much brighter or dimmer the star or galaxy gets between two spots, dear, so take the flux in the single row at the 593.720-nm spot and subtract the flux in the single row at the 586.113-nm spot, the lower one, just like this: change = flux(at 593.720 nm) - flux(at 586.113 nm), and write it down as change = 0.02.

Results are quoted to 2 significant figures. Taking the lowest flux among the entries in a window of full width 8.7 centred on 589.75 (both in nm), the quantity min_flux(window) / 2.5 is 0.28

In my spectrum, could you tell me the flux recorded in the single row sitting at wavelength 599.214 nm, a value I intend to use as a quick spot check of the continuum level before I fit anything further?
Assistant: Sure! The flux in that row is 1.004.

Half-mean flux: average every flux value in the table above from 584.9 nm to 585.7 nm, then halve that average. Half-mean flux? 0.492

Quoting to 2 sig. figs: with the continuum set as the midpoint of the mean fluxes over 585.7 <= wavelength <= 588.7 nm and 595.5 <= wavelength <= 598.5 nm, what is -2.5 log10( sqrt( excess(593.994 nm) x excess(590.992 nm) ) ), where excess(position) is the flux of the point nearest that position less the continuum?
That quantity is 4.4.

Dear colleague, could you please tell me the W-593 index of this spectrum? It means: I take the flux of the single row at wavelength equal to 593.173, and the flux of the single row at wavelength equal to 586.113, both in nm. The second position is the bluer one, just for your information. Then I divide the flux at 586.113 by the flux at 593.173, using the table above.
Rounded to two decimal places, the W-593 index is 1.01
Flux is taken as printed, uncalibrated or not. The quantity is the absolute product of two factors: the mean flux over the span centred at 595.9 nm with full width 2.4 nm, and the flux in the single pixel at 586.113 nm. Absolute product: 0.99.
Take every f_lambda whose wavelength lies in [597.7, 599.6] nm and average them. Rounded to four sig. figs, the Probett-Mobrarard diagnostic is 1.018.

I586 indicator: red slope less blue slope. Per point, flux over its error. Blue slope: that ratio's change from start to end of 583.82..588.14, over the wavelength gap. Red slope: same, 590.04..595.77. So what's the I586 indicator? 0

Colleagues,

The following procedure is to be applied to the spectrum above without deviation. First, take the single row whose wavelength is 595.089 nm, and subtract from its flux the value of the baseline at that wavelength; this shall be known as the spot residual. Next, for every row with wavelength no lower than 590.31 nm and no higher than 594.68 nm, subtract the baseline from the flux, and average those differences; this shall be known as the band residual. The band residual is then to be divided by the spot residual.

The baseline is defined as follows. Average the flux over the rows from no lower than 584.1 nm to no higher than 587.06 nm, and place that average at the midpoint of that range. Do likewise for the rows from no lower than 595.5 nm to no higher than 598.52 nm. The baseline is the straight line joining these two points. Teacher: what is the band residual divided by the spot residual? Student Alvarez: 0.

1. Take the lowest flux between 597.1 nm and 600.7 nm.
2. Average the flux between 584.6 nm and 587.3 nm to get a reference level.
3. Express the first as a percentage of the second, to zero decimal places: 95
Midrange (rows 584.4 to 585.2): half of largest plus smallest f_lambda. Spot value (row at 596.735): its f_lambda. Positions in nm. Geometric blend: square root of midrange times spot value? 0.99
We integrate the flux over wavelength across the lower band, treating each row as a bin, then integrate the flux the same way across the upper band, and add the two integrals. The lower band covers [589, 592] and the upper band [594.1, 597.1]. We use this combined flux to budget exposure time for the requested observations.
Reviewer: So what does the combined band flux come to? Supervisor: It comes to 5.66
